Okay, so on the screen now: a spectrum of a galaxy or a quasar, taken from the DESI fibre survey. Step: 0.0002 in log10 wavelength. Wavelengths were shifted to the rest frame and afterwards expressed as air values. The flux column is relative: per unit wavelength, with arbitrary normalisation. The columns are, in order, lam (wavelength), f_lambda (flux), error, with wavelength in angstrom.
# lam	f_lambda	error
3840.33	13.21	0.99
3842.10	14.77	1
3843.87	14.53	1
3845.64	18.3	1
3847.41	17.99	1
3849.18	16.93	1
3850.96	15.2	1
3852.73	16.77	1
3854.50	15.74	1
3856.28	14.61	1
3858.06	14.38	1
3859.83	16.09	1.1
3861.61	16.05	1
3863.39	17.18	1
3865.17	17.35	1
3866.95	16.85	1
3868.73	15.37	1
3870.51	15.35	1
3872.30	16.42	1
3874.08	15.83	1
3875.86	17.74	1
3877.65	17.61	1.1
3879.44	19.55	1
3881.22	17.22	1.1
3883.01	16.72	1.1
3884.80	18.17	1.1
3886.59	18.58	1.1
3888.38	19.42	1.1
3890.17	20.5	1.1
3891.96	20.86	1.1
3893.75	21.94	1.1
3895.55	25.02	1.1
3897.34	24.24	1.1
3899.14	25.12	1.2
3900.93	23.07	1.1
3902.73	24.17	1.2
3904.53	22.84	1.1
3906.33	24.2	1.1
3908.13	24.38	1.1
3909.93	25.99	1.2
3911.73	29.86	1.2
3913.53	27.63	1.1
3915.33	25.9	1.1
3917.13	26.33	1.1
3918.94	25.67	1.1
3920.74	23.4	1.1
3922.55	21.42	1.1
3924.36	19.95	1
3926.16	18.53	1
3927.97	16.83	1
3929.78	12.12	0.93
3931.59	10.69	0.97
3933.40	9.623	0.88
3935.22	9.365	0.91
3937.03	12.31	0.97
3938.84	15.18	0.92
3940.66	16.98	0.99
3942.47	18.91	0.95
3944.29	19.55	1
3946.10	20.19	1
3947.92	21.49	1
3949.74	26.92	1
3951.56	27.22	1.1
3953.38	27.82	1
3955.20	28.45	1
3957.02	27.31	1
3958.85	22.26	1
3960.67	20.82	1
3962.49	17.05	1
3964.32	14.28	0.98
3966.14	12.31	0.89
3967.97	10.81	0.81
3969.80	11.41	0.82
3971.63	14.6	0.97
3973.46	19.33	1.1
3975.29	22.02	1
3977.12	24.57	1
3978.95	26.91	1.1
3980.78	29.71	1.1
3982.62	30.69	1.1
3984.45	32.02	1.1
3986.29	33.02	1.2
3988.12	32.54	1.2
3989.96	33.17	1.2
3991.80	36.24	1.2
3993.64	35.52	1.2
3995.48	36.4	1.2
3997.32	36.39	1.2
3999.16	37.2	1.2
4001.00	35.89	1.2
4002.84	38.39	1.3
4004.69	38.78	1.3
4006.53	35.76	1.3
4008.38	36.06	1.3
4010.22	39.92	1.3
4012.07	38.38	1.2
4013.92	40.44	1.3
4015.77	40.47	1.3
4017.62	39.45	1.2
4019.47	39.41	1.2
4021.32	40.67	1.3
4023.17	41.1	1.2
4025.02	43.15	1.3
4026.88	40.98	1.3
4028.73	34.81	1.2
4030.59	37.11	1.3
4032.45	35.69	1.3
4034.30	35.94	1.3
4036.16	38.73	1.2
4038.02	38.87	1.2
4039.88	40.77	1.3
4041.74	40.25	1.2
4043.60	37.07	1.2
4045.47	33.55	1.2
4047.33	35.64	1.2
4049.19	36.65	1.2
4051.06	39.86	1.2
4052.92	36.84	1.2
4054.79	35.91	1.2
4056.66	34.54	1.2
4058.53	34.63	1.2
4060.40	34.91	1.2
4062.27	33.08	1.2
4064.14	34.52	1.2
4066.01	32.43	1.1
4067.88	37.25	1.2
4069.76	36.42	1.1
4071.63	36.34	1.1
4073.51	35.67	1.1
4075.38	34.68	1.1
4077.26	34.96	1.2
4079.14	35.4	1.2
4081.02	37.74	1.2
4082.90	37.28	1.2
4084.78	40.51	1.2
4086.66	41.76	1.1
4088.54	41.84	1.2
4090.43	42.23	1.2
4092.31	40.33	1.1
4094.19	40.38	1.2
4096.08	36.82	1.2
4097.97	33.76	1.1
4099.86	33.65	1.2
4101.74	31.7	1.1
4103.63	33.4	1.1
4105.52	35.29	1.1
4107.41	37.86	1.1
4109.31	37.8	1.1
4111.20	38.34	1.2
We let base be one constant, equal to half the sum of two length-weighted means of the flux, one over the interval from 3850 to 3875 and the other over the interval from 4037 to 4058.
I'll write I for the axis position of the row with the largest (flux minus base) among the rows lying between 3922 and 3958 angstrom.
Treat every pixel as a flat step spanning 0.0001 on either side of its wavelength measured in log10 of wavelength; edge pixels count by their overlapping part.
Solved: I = 3955.20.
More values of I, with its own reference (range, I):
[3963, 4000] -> 3999.16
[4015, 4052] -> 4025.02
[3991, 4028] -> 4025.02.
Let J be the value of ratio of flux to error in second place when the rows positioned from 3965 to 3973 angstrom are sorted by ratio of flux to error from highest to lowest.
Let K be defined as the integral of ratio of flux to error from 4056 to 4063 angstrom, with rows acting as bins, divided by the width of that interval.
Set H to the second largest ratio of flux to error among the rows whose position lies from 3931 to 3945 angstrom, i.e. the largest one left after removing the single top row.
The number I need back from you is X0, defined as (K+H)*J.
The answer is 670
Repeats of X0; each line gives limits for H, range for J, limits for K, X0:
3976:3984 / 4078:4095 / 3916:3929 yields 1740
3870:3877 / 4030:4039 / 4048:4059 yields 1510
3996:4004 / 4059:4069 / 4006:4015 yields 1776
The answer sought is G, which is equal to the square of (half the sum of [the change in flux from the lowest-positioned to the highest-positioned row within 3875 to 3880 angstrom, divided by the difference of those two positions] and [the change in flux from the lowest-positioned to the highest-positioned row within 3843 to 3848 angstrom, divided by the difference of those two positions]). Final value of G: 0.55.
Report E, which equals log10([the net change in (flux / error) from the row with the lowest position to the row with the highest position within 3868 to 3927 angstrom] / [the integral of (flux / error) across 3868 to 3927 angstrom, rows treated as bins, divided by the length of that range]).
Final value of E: -0.8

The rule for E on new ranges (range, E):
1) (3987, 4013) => -0.8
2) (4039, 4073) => -1.3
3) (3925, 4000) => -0.2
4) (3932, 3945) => -0.2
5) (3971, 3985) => -0.2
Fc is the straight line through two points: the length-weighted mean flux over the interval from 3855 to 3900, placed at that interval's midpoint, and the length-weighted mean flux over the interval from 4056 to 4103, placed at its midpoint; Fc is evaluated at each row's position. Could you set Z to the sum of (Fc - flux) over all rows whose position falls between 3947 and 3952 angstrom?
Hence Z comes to -1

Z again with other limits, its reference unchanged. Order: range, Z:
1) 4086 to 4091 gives -14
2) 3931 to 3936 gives 40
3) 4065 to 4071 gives 0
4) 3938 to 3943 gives 21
